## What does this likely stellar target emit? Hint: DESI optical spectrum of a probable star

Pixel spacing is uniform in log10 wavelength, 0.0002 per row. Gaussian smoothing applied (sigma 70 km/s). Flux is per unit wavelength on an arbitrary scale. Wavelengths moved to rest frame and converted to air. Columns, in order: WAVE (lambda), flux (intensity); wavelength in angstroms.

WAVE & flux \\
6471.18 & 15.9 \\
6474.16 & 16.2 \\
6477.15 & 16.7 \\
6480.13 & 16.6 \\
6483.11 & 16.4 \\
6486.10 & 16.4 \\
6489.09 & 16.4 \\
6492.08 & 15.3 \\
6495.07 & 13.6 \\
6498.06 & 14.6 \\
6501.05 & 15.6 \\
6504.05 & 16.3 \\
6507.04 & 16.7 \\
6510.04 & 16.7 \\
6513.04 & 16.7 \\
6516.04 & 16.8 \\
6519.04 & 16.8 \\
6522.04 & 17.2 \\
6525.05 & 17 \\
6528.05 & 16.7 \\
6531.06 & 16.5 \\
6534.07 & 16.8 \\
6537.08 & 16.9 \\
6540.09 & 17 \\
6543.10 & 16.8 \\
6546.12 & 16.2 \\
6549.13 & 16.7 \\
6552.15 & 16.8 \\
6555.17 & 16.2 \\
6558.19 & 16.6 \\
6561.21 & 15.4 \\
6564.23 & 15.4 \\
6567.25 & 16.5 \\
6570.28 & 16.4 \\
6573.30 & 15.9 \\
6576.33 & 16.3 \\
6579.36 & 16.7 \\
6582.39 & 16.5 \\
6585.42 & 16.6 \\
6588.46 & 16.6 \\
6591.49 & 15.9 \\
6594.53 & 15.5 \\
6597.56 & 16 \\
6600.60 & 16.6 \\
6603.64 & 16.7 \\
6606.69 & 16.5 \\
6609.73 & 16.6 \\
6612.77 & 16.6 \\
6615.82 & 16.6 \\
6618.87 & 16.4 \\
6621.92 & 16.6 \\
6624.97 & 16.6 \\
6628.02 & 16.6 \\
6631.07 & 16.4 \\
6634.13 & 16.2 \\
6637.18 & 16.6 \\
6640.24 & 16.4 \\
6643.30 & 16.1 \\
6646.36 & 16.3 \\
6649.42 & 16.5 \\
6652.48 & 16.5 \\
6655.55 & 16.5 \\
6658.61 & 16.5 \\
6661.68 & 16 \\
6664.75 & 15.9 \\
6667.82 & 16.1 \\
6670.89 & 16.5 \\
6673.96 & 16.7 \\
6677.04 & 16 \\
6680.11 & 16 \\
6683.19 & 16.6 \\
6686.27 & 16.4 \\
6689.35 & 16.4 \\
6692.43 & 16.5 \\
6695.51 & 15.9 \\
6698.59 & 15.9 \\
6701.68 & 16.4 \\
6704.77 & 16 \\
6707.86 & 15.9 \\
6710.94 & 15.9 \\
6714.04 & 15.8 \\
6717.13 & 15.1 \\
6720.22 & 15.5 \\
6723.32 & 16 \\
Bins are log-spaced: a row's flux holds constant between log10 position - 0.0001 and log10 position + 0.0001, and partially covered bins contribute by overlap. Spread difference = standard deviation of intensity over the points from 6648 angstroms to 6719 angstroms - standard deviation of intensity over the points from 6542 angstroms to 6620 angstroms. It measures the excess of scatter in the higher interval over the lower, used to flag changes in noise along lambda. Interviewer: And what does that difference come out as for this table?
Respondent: -0.047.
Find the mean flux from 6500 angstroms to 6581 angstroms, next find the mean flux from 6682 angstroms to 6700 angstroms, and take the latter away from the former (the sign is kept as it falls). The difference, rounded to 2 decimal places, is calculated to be 0.22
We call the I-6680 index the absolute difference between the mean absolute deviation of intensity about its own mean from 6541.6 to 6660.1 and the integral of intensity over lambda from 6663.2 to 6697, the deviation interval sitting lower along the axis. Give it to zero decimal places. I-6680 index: 550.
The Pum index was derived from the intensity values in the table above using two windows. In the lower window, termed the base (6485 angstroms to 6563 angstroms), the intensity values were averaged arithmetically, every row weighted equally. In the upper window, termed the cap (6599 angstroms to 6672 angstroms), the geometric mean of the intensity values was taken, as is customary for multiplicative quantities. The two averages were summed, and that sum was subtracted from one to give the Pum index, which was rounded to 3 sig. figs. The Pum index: -31.8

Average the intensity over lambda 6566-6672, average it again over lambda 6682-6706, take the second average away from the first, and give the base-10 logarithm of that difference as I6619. -0.94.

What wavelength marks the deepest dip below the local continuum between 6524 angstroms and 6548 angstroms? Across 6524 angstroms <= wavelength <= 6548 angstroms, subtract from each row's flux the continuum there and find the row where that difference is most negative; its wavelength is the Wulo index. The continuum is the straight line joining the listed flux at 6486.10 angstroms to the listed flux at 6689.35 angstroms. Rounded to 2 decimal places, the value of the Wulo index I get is 6546.12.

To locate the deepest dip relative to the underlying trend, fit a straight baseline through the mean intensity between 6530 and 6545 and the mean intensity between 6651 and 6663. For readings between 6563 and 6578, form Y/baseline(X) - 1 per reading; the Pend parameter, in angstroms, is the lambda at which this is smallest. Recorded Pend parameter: 6564.23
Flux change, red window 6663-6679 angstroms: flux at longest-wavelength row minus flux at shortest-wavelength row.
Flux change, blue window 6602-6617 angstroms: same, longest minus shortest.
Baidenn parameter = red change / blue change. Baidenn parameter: -1.00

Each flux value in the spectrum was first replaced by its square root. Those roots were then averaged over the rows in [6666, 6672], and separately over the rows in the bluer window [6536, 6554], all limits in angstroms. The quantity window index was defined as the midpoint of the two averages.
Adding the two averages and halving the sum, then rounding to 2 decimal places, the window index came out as 4.06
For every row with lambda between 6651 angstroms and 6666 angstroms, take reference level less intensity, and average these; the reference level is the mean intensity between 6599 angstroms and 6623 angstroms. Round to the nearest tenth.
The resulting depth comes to 0.3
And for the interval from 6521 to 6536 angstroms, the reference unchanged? -0.3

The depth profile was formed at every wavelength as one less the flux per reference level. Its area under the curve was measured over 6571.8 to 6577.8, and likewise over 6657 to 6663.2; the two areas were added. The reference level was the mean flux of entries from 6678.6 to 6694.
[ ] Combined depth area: 0.15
